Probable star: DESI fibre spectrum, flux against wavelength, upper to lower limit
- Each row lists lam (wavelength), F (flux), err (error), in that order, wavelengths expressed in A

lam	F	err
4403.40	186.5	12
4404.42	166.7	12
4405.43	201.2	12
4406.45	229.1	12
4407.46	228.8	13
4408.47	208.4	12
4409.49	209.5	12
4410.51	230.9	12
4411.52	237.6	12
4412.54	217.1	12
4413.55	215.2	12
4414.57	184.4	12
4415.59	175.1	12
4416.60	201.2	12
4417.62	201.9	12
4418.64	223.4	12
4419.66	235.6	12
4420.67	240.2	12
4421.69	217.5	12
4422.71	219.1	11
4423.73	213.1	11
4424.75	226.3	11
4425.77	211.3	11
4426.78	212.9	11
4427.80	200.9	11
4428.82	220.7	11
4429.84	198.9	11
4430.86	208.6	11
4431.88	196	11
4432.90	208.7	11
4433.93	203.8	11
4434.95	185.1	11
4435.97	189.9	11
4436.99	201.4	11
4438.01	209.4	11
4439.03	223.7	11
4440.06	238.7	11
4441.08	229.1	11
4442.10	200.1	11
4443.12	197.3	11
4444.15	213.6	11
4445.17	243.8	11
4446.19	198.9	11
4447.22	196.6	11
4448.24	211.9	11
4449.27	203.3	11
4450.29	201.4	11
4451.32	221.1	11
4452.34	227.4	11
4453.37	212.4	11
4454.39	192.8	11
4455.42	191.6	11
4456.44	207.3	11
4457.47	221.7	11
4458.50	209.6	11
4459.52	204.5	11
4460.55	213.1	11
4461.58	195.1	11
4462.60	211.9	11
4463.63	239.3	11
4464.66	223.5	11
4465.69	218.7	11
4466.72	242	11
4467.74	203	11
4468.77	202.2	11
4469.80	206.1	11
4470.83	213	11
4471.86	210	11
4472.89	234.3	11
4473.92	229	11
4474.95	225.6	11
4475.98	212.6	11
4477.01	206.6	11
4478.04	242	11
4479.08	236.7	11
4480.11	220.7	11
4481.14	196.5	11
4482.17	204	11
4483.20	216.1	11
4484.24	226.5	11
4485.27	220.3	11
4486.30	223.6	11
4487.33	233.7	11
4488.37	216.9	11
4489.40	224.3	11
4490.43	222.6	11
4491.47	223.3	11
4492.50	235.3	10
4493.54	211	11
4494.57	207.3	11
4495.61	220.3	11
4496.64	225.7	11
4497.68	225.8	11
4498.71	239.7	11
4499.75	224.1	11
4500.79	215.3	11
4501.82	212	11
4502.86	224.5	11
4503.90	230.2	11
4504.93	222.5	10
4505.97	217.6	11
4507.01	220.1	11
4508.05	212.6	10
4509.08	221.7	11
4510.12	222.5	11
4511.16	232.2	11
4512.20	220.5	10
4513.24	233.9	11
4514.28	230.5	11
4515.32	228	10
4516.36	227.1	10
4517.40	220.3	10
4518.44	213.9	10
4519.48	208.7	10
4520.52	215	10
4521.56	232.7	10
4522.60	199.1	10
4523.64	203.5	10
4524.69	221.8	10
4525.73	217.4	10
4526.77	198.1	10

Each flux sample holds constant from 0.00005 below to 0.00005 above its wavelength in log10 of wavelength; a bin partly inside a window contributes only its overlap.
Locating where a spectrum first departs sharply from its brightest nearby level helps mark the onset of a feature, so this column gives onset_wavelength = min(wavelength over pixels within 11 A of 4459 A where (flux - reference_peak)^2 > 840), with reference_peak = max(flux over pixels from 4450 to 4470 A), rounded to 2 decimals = 4448.24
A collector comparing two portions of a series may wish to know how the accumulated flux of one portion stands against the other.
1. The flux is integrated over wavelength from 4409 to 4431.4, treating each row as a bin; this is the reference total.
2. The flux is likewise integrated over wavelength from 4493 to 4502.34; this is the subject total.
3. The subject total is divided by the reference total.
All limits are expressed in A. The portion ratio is 0.4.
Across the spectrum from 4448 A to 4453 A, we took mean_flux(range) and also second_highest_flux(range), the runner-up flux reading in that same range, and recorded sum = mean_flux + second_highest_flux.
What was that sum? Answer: 434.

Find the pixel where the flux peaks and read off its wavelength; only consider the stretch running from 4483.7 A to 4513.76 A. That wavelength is 4498.71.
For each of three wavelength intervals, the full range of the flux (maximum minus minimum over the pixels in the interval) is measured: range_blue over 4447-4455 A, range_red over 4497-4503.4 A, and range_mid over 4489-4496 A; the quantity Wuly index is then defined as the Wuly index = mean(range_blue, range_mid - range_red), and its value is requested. 17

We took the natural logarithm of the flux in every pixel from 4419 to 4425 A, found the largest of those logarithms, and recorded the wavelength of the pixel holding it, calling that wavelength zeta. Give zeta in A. 4420.67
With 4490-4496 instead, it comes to 4492.50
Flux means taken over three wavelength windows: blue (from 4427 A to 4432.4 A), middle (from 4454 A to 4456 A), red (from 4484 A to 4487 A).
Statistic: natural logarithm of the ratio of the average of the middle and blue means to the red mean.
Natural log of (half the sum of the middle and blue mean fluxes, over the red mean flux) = -0.12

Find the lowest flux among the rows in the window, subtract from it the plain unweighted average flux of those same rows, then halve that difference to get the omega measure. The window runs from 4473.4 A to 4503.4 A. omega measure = -12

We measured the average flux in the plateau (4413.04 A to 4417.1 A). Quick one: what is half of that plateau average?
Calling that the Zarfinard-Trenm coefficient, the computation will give 97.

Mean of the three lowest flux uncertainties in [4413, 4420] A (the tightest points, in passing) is 12.0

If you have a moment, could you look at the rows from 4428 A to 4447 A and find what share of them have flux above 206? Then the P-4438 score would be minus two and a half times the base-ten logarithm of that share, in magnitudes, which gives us 0.8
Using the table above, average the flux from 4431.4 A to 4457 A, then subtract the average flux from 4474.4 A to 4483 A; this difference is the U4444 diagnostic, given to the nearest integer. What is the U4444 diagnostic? -10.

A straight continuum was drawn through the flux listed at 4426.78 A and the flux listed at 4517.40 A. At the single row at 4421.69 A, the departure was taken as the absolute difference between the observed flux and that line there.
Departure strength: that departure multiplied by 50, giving 251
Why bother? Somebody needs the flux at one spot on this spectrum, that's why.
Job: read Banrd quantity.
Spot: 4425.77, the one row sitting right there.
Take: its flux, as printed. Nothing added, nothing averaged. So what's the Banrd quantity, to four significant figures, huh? 211.3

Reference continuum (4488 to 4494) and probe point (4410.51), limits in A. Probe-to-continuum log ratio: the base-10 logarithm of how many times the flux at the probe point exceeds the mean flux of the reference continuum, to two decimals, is 0.02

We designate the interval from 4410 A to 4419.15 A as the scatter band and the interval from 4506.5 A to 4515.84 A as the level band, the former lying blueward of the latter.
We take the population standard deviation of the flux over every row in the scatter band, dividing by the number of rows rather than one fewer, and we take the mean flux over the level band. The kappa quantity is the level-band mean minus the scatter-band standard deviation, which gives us 205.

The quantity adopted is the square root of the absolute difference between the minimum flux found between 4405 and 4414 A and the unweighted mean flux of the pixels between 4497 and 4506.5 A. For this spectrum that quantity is 4.7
